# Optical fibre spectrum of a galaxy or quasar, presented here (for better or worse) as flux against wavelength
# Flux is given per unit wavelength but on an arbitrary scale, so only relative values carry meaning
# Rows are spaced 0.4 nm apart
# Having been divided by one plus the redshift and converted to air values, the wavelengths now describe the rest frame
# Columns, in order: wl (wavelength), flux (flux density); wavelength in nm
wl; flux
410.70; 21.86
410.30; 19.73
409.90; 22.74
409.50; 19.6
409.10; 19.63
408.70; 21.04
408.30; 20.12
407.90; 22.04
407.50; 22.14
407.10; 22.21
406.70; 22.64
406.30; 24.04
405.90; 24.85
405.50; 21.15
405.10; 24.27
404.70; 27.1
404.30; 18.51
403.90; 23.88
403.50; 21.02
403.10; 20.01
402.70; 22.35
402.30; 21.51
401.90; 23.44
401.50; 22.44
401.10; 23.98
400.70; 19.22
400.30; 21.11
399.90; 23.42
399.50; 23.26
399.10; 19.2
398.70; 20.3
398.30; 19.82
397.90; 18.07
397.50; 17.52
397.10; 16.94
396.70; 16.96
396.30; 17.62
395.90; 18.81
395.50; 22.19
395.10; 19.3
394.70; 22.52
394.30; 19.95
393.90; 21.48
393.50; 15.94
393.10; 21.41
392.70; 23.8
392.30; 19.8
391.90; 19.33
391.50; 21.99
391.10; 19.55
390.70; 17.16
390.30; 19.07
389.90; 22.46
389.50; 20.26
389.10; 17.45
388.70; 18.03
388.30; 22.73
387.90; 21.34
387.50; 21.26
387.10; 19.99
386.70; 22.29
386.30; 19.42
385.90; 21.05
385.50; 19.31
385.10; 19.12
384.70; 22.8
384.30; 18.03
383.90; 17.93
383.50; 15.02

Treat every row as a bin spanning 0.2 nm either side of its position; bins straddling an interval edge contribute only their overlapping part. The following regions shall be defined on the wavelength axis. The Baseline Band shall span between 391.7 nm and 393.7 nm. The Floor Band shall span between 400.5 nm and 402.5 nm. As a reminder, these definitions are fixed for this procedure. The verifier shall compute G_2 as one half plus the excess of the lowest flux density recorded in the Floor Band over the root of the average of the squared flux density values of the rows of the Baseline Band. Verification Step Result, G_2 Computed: -0.5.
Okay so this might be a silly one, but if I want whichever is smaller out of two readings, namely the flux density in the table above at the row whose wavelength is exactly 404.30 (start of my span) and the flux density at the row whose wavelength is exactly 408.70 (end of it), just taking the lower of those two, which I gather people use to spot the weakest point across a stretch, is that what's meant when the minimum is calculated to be 18.5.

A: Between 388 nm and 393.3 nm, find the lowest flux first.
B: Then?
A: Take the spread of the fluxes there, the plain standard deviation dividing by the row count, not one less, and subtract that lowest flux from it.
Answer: -15.1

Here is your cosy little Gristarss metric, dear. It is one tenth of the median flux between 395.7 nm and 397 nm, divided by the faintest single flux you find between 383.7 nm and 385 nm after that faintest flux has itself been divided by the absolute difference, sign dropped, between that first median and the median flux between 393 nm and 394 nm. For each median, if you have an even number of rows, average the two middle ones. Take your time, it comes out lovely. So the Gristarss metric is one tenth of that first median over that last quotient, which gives 0.37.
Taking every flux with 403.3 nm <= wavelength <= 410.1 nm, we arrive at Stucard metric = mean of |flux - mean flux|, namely 1.7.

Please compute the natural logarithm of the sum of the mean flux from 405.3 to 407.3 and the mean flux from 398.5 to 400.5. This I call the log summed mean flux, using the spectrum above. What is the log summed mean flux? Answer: 3.794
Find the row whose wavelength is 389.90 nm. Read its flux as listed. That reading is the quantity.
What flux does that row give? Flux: 22.46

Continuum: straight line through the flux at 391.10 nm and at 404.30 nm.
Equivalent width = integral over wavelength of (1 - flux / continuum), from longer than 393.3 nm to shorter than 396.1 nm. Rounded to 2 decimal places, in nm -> -0.11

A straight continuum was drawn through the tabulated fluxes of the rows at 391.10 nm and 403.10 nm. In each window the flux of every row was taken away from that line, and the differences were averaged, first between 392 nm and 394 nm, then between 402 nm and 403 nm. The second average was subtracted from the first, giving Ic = 1.1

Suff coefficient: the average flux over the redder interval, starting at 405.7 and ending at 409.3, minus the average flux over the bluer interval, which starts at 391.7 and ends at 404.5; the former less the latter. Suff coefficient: 1.6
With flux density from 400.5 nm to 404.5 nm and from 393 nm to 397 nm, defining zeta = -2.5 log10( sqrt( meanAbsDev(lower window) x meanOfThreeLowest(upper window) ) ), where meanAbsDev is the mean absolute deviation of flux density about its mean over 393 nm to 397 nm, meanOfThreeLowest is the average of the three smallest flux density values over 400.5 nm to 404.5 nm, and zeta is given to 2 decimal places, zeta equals -1.95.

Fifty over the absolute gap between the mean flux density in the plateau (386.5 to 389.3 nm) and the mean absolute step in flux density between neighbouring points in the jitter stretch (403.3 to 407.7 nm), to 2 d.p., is 2.85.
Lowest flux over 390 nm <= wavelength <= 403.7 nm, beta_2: 15.94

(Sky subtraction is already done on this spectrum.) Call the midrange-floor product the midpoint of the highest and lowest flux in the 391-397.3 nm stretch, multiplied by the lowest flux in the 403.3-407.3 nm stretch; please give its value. 368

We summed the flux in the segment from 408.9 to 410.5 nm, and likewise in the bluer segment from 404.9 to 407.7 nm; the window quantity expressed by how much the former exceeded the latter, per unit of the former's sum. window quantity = -1.0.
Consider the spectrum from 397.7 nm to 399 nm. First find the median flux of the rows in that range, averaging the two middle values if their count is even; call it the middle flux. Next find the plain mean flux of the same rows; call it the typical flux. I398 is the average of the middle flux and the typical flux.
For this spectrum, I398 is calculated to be 19.6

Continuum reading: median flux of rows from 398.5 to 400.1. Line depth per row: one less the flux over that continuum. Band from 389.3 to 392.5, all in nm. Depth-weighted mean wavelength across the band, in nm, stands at 391.01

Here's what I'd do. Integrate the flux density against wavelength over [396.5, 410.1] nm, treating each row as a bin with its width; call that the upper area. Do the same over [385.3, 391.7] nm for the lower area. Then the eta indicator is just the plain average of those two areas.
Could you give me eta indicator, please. 210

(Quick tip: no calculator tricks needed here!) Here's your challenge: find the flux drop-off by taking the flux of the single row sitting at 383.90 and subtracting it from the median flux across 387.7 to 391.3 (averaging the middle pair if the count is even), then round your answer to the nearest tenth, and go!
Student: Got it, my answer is 1.6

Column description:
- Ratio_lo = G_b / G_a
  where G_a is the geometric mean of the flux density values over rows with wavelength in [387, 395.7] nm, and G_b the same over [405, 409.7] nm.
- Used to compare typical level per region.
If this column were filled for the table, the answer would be 1.08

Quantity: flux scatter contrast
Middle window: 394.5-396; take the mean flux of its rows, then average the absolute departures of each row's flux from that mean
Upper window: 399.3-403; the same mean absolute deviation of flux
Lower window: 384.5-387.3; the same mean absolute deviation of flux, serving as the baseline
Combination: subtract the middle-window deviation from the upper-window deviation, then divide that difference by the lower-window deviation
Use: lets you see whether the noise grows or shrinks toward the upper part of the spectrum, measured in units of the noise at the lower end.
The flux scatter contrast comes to -0.4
